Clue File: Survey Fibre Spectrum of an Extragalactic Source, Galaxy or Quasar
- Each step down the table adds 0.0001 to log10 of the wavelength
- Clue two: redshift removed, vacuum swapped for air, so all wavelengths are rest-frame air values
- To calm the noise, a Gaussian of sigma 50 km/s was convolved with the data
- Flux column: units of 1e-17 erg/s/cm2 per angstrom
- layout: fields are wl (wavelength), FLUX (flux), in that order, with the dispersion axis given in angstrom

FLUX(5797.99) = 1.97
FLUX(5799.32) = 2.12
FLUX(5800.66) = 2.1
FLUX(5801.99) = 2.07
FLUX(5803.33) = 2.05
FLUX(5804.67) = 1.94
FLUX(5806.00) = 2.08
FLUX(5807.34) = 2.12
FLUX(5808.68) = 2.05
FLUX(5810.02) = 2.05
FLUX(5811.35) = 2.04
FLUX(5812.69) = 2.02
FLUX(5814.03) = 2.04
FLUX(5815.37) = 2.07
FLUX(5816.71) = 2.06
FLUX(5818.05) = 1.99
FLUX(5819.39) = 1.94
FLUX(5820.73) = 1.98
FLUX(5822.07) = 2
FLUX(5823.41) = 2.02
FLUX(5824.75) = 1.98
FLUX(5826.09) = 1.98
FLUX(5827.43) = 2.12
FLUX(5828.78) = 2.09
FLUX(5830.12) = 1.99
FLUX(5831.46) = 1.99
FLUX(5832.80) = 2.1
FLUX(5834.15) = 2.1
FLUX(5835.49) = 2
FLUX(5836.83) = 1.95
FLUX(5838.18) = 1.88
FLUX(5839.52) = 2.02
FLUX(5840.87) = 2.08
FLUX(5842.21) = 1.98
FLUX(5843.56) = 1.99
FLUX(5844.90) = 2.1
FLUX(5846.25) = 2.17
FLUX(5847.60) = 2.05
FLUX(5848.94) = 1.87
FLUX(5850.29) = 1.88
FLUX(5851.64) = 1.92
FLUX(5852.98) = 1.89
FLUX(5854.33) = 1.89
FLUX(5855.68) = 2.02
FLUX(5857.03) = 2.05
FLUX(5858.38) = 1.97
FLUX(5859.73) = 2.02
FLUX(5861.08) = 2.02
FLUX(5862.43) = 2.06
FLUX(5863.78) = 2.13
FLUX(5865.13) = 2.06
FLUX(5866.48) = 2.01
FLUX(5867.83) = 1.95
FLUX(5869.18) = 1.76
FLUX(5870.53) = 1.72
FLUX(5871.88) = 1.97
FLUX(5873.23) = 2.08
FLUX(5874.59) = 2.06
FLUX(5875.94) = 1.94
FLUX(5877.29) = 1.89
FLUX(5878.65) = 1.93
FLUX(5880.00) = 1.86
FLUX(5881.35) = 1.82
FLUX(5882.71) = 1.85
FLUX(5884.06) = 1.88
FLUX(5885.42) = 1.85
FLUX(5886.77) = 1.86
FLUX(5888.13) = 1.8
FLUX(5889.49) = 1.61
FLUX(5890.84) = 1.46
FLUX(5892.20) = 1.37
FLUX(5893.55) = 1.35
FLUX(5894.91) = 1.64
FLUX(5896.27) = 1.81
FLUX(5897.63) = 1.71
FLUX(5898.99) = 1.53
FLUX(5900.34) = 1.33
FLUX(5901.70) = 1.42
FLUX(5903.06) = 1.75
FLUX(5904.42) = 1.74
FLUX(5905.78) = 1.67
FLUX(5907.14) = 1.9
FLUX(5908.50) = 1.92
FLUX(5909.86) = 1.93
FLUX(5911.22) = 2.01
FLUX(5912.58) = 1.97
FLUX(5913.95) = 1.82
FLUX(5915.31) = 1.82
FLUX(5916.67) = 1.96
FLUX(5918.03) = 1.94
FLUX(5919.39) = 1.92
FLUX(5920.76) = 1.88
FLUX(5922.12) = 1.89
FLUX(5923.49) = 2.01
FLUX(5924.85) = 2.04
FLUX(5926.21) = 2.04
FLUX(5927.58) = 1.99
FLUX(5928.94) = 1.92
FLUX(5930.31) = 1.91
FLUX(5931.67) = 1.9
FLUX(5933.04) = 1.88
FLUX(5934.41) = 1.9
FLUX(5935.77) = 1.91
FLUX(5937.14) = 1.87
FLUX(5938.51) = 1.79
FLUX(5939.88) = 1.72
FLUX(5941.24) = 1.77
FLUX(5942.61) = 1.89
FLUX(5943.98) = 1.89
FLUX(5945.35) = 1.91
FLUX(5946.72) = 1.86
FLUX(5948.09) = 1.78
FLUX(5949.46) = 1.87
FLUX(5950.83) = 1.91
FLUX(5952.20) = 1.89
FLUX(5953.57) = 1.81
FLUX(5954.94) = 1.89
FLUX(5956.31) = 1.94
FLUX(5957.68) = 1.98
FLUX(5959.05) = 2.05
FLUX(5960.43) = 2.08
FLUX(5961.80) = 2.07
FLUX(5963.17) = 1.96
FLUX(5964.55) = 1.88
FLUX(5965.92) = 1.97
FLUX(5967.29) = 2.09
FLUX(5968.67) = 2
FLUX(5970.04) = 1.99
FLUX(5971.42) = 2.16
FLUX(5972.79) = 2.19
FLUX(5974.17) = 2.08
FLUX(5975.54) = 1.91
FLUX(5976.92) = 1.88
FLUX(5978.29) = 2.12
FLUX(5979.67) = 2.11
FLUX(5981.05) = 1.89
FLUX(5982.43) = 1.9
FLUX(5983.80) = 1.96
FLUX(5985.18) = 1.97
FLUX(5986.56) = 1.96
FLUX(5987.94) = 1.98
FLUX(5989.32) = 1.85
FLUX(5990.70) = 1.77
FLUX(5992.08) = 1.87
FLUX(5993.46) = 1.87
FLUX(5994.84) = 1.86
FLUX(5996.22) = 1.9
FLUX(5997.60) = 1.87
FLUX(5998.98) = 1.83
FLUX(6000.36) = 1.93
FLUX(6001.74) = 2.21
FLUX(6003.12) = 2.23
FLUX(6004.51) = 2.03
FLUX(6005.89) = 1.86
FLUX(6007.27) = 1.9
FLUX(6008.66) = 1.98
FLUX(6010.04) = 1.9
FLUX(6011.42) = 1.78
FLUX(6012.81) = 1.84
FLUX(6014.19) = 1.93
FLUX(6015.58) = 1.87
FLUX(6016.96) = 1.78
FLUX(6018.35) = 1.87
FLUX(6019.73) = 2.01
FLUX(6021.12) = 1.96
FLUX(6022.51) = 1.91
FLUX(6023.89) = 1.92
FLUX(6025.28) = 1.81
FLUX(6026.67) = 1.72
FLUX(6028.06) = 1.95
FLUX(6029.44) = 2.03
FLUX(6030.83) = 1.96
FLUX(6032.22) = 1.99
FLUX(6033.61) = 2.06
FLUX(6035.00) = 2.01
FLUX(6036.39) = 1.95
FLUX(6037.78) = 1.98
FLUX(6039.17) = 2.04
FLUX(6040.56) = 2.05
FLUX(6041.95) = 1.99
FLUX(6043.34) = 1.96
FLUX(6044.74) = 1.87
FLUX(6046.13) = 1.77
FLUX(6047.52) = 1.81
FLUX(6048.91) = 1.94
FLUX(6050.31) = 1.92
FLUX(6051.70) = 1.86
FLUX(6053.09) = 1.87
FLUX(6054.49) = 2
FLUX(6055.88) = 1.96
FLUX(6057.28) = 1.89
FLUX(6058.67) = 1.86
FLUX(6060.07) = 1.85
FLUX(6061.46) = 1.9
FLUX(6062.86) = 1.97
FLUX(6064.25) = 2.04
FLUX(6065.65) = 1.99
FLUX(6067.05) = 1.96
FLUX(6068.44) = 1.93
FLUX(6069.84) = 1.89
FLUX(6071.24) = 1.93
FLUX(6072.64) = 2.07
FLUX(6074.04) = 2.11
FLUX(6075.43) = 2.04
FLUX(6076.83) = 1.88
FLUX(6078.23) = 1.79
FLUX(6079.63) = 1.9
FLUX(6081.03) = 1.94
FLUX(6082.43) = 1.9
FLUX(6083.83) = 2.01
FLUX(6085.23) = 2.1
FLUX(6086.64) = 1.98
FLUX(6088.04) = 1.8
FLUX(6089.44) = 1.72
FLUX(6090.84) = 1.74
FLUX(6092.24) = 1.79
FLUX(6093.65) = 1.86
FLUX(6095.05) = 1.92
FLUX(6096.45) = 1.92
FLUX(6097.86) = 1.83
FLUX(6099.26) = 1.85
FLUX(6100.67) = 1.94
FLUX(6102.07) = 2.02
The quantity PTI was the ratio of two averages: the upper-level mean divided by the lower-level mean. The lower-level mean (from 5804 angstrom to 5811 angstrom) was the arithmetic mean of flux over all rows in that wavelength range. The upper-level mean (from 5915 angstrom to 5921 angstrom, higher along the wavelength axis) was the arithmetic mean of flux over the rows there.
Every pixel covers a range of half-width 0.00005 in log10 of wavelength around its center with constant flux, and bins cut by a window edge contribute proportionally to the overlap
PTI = 0.93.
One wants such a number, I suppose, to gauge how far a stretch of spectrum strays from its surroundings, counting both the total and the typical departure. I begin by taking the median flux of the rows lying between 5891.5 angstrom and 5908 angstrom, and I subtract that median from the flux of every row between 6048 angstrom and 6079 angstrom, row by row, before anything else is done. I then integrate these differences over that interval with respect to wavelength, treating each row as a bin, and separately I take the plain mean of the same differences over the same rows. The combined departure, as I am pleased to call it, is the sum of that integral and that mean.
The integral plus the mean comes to 9.0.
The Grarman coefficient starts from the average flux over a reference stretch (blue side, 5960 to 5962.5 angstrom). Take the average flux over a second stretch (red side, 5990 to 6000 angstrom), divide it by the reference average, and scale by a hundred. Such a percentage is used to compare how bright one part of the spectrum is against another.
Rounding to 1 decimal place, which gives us 89.3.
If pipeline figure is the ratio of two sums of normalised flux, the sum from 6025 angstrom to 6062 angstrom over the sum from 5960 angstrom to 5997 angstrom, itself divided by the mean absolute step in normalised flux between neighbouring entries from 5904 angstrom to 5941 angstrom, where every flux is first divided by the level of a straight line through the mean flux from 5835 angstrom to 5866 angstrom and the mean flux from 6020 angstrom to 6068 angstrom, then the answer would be 37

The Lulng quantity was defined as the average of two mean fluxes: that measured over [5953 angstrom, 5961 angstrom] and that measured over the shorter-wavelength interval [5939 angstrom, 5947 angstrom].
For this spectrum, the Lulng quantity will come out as 1.90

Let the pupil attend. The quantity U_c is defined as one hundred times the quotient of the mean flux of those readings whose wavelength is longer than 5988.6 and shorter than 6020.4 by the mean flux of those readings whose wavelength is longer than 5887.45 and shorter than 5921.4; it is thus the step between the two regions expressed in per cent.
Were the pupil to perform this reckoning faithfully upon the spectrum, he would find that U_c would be 110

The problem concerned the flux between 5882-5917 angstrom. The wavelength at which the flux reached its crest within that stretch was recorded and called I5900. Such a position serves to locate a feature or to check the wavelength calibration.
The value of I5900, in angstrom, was 5911.22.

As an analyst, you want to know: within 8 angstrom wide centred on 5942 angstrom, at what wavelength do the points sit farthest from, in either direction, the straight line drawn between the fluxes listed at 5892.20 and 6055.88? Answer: 5945.35 angstrom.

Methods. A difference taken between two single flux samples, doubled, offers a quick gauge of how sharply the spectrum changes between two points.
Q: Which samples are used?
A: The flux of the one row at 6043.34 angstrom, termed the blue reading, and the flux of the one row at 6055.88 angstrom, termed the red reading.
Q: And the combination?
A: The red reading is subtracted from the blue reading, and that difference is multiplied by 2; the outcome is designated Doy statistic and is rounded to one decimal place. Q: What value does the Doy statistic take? 0.0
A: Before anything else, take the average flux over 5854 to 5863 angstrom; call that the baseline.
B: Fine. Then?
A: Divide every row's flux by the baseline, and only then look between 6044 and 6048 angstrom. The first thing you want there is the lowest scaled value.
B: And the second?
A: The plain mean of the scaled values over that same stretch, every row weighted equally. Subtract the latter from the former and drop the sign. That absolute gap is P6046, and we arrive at 0.023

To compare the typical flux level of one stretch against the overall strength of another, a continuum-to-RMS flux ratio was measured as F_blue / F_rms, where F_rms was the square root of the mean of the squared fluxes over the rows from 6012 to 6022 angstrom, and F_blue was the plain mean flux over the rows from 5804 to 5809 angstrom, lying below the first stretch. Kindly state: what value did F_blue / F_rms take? 1.08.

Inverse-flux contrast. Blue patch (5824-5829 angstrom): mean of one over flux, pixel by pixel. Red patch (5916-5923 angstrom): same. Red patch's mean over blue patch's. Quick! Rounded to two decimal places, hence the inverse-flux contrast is 1.06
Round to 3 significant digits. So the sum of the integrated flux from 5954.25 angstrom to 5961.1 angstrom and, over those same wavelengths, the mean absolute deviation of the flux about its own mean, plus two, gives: 15.7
